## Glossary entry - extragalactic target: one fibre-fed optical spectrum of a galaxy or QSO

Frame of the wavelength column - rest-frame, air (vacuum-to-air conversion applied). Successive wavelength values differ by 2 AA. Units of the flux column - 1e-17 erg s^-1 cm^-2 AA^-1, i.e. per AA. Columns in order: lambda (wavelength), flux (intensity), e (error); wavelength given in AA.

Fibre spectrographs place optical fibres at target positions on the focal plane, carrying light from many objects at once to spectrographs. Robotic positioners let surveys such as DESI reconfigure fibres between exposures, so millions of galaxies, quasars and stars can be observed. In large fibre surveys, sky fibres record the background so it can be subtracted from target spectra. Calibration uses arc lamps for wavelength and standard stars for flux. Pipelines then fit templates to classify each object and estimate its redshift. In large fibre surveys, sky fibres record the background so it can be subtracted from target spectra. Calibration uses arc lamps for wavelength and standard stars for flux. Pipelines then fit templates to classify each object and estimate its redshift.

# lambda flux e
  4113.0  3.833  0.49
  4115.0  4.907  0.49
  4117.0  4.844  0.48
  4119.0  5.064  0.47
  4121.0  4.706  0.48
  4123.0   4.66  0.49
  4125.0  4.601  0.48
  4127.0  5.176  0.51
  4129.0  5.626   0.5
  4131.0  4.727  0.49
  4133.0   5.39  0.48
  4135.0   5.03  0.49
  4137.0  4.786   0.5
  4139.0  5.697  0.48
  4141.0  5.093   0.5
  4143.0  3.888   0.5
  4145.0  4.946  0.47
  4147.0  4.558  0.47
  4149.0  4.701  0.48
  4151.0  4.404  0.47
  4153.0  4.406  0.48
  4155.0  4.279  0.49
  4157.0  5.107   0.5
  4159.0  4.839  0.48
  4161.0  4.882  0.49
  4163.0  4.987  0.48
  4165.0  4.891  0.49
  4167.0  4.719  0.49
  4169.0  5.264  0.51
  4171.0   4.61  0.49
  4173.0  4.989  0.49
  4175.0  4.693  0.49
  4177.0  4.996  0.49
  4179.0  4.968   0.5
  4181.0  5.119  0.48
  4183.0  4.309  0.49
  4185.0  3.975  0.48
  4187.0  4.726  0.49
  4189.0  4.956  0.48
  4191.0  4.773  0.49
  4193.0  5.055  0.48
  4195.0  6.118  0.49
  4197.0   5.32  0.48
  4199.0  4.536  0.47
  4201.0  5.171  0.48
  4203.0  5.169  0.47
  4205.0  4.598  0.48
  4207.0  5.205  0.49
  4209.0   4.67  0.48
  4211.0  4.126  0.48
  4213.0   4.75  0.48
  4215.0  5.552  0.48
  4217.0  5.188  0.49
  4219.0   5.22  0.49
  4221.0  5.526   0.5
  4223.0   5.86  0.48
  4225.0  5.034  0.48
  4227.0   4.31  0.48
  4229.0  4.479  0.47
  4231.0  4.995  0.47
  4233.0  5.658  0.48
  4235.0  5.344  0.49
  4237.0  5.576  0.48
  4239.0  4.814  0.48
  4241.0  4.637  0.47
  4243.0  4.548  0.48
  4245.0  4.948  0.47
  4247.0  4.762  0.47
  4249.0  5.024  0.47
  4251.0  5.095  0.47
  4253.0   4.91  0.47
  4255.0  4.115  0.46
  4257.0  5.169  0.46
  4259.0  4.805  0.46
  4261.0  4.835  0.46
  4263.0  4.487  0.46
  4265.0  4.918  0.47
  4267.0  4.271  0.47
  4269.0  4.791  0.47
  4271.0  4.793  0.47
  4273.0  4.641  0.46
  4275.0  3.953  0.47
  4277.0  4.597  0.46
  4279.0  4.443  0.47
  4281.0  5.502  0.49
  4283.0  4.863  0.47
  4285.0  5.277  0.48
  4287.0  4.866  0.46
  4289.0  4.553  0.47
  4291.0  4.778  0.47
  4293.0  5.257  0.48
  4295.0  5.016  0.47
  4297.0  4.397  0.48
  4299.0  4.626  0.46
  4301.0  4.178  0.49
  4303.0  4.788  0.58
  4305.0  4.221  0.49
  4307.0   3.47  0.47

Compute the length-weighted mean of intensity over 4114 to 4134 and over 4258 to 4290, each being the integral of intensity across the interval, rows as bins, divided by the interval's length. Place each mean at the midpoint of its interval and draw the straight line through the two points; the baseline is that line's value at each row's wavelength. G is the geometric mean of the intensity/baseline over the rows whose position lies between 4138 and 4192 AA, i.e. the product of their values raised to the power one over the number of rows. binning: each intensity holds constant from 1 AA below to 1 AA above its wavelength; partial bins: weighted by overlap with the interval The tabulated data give 0.97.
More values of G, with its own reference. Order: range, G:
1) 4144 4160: 0.94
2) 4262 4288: 1.00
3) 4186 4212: 1.02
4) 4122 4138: 1.01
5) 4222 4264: 1.03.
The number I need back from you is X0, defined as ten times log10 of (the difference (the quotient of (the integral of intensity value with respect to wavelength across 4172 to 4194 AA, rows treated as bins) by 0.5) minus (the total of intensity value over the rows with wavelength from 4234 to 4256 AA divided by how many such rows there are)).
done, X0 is 23.1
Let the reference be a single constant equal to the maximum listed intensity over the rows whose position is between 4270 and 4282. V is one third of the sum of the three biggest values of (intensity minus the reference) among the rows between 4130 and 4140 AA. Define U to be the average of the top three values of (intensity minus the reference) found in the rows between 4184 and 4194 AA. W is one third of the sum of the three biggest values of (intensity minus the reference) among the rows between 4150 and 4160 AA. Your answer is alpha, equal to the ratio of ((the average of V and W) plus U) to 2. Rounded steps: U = -0.57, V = -0.13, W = -0.72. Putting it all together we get -0.499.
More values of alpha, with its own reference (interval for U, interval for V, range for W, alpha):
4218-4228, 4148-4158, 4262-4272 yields -0.341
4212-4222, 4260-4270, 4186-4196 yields -0.230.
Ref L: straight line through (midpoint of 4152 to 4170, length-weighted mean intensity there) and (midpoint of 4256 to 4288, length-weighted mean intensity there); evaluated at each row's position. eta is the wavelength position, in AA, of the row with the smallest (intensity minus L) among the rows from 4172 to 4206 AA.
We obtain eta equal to 4185.0 AA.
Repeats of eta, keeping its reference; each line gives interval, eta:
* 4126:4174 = 4143.0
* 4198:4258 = 4211.0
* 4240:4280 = 4275.0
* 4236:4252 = 4243.0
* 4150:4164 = 4155.0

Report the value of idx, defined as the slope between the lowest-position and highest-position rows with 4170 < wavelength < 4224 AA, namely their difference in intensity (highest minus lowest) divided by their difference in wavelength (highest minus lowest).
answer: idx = 0.02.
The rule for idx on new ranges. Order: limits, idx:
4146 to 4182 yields 0.02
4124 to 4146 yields 0.02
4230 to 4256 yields -0.04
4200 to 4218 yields 0.00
